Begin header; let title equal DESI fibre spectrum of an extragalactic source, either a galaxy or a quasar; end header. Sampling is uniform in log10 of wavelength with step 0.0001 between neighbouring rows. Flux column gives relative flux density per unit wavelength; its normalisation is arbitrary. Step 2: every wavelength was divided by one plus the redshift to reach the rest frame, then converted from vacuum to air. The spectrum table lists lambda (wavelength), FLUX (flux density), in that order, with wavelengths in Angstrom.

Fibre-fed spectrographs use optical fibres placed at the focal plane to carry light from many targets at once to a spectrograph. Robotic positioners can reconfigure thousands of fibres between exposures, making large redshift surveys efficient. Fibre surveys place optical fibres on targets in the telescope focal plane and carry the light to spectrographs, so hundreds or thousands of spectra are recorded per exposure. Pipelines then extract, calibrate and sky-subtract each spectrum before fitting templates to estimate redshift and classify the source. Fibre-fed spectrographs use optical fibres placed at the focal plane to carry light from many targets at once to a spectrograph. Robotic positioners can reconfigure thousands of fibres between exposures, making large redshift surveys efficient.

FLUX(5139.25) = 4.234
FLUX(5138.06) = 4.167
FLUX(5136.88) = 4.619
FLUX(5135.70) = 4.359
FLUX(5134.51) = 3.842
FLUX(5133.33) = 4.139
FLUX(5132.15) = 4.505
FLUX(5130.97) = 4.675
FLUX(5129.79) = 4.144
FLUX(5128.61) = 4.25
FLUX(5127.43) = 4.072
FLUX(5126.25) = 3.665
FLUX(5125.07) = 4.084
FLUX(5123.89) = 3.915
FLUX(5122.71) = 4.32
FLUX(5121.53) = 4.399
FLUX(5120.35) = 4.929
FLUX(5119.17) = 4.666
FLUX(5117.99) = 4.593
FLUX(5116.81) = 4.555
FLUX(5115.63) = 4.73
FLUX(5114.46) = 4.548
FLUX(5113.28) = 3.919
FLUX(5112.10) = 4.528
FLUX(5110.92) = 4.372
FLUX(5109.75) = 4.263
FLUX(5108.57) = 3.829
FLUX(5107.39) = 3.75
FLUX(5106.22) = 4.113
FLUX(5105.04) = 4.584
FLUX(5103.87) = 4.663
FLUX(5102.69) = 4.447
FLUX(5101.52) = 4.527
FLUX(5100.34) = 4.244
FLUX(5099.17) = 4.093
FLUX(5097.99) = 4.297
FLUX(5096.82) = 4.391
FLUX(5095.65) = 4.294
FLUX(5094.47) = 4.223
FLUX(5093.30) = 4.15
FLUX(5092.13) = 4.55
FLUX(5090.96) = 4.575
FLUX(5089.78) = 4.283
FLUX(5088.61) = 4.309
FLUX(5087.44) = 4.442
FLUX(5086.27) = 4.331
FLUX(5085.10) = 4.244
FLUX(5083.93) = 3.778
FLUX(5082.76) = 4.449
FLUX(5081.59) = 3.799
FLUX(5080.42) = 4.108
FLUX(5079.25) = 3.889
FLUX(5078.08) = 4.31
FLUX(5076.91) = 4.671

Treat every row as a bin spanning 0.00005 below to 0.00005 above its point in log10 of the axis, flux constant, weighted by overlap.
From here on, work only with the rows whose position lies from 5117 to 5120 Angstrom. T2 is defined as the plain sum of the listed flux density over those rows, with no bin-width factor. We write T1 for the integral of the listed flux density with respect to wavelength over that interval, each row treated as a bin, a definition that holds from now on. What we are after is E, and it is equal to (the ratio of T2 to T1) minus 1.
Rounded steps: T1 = 14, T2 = 9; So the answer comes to -0.33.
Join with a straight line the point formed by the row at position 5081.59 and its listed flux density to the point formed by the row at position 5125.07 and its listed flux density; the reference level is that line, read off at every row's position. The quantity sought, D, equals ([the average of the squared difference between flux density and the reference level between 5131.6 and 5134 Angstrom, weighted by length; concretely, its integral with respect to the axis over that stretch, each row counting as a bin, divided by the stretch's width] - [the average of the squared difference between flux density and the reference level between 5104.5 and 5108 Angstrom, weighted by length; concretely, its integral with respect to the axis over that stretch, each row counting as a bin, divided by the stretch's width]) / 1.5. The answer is -0.06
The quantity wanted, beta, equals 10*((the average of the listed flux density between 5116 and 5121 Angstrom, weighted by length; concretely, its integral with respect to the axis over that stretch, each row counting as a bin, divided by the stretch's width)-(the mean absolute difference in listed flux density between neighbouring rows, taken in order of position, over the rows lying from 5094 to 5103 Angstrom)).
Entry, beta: 45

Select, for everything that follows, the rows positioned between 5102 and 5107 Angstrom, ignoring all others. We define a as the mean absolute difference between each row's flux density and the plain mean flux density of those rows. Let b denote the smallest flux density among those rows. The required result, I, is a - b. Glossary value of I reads -3.94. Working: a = 0.172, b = 4.113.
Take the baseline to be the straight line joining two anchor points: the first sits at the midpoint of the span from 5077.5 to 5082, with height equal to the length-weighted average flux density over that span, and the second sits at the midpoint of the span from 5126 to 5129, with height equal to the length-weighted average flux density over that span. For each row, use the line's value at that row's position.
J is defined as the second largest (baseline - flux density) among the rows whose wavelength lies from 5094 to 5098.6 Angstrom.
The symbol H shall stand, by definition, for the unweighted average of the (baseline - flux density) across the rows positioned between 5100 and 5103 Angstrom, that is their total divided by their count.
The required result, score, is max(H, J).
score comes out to -0.3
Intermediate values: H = -0.38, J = -0.27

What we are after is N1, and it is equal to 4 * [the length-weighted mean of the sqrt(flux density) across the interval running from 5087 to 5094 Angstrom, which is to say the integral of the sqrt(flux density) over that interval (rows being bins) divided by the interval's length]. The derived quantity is 8.38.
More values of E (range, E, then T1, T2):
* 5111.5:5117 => -0.09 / 24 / 22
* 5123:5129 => -0.17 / 24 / 20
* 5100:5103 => 0.00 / 13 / 13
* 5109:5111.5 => -0.20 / 11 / 9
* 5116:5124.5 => -0.18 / 38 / 31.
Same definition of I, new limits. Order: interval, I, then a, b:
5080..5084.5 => -3.53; 0.245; 3.778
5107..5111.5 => -3.49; 0.264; 3.75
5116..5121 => -4.43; 0.122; 4.555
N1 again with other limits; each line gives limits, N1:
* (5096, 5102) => 8.30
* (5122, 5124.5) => 8.12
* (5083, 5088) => 8.21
